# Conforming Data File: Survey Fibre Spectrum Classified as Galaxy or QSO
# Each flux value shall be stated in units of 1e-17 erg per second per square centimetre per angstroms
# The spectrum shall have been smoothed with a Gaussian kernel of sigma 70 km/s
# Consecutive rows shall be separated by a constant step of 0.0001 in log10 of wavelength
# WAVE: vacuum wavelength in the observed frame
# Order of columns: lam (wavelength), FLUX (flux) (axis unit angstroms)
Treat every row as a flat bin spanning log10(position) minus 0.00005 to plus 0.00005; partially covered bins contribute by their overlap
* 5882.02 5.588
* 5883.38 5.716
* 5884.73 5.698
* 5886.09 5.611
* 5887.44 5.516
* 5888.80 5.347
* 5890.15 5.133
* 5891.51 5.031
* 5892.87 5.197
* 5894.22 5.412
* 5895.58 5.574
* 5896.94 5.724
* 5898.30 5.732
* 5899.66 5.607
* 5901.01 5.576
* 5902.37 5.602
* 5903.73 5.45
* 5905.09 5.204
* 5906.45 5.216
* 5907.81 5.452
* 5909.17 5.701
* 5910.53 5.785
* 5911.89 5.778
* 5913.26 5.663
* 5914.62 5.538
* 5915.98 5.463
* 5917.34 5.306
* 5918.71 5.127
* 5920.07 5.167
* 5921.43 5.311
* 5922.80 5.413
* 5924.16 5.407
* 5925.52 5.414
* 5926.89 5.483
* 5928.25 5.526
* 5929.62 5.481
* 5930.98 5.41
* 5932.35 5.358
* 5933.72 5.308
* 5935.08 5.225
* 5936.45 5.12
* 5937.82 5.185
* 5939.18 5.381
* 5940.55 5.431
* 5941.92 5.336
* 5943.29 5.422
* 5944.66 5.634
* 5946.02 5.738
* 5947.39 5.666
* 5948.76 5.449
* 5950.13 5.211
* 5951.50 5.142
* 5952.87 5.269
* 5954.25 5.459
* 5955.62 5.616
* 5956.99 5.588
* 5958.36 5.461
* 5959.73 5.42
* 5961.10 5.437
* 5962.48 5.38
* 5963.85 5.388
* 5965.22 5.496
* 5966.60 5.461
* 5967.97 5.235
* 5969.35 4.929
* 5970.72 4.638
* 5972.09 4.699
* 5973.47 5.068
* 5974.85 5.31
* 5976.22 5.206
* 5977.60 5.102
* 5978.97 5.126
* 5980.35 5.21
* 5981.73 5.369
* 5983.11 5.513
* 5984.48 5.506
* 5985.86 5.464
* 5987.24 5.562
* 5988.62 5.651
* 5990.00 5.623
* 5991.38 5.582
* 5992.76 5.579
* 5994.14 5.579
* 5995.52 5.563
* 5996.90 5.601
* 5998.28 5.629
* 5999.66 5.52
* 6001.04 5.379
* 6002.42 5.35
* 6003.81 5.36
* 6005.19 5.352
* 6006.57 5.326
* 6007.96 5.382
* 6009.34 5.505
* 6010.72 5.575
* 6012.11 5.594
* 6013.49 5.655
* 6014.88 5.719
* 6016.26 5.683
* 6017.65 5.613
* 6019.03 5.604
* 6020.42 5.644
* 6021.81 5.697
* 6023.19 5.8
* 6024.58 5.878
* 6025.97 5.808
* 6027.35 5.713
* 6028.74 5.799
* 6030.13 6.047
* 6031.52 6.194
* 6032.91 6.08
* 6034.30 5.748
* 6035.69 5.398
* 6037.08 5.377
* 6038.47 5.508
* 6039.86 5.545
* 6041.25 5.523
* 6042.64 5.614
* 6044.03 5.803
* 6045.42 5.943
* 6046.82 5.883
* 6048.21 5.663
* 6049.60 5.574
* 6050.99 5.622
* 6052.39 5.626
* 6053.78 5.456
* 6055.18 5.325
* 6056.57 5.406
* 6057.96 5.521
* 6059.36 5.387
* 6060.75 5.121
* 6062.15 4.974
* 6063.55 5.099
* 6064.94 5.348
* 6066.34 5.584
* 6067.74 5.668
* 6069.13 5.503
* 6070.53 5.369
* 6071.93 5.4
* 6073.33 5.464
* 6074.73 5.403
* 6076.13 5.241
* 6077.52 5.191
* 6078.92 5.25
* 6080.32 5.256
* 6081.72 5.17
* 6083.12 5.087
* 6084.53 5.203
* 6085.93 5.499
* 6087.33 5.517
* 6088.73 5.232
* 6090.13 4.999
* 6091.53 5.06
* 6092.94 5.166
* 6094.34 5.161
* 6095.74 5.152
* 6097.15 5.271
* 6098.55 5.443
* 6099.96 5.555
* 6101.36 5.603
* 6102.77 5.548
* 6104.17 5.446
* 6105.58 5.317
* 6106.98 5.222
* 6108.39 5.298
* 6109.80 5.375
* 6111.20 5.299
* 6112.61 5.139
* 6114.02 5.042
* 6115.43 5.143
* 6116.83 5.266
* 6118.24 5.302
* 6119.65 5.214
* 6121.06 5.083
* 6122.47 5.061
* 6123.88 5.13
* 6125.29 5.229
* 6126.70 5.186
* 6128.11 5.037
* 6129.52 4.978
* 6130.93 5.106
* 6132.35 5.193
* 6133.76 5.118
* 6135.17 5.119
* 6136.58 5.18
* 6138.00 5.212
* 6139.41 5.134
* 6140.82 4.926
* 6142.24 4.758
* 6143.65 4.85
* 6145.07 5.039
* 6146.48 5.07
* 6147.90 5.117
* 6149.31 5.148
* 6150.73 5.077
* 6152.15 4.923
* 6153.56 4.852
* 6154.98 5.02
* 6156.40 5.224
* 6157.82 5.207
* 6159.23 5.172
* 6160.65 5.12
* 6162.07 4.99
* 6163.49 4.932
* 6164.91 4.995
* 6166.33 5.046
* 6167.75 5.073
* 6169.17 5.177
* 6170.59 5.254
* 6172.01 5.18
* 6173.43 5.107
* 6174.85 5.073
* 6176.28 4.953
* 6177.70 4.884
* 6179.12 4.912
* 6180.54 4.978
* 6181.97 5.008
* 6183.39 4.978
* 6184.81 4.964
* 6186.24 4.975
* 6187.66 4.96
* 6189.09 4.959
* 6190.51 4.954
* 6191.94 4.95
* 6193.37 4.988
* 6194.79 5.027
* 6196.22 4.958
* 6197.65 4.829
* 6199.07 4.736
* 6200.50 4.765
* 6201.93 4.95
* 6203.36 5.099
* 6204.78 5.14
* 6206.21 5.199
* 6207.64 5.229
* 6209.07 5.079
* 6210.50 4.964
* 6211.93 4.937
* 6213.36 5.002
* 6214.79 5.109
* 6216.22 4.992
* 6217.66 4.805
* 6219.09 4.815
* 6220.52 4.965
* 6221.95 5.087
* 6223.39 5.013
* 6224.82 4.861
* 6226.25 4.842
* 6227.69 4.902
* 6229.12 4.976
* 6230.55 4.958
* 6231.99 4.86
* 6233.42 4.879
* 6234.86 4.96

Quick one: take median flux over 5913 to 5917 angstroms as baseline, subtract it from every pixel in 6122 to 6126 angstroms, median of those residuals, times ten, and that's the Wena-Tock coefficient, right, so -4.1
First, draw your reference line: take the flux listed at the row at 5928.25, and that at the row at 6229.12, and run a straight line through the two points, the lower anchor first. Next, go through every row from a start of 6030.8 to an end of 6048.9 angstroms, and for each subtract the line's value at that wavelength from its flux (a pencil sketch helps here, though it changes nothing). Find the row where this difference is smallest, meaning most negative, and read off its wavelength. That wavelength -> 6037.08 angstroms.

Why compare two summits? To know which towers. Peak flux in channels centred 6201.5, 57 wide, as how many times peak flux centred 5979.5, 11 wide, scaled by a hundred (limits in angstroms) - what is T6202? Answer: 95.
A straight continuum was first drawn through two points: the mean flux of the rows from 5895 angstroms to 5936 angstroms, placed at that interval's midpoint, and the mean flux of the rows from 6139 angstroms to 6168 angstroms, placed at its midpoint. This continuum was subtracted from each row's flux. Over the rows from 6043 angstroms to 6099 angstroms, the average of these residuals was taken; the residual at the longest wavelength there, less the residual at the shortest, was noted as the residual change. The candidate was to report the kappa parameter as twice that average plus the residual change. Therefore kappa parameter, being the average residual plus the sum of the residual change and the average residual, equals 0.13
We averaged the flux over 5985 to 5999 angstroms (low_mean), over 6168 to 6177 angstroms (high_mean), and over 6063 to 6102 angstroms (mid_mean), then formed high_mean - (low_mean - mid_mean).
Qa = 4.9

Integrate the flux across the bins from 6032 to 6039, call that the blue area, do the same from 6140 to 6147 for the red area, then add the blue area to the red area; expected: 74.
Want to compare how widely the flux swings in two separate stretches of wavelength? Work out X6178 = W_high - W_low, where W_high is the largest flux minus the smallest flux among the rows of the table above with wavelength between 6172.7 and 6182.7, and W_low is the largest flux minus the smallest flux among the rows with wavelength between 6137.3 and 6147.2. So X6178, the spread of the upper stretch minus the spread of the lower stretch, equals -0.23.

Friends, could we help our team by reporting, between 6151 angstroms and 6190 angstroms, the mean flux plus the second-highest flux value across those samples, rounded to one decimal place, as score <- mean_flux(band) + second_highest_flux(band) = 10.3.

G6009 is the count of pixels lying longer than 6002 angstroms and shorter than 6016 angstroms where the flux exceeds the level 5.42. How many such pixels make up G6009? 5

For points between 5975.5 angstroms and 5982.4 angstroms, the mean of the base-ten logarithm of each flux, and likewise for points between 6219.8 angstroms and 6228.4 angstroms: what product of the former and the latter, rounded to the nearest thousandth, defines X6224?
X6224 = 0.497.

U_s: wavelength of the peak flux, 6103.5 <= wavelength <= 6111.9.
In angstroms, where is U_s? 6104.17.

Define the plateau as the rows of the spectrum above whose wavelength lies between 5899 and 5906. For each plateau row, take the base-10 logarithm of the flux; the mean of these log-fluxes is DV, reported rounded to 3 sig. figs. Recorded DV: 0.739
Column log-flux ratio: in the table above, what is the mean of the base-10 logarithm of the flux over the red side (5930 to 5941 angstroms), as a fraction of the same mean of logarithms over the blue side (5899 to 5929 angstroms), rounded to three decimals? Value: 0.983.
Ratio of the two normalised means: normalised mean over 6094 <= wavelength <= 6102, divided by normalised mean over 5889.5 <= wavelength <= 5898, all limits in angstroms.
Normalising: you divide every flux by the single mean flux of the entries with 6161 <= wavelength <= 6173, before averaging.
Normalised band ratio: 1.00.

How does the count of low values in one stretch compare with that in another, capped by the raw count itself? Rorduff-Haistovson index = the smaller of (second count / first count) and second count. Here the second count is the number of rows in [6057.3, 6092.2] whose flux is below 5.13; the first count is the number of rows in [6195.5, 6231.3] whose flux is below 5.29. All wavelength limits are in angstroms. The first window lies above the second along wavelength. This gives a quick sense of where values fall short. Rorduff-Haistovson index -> 0.24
